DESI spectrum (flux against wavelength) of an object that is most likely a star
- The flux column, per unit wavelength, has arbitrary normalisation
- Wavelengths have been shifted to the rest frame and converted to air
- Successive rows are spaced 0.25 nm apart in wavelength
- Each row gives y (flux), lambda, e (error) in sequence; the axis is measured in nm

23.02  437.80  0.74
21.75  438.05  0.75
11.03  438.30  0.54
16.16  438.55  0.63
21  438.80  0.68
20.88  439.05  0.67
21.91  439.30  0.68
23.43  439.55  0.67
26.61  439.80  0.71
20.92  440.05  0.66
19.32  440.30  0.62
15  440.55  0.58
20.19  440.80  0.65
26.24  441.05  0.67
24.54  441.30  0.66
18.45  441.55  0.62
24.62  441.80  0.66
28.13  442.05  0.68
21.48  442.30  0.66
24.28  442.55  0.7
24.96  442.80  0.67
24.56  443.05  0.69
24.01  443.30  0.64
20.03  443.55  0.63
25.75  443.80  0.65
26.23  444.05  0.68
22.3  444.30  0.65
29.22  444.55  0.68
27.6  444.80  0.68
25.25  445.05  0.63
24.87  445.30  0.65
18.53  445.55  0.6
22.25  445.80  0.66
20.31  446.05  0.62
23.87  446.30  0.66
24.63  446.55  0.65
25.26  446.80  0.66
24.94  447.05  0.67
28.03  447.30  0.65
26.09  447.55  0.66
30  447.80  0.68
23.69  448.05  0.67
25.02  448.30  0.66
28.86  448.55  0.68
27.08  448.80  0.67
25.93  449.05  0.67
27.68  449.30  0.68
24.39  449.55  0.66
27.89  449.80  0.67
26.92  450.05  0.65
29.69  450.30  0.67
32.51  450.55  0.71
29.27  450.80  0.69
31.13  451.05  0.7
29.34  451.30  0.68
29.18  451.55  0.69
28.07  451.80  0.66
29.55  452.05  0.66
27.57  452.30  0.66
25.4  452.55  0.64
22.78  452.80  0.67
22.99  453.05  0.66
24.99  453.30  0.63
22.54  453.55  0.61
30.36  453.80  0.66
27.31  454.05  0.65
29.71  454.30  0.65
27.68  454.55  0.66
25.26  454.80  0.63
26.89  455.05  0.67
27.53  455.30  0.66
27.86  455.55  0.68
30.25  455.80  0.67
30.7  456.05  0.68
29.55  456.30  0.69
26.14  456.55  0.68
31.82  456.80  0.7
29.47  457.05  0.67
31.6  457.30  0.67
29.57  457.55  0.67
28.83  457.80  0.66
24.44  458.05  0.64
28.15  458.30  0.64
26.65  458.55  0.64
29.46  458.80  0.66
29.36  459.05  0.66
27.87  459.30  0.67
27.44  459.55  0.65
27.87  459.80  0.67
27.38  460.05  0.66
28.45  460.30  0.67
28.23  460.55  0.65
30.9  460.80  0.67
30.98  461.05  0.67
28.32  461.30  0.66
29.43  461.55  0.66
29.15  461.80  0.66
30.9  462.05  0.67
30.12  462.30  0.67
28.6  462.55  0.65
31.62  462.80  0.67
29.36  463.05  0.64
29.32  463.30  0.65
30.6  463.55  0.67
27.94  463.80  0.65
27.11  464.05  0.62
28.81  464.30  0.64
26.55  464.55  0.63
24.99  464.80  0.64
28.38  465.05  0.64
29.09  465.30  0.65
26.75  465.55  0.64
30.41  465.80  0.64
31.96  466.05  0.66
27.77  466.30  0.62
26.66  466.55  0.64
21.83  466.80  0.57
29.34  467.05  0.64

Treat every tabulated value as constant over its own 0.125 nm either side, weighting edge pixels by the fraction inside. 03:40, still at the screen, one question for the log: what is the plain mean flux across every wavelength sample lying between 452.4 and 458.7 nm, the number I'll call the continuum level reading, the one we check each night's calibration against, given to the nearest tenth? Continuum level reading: 27.5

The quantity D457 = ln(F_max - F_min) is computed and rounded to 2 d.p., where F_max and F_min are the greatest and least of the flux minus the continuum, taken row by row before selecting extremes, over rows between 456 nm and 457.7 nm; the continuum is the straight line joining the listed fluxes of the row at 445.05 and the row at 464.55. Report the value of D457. 1.73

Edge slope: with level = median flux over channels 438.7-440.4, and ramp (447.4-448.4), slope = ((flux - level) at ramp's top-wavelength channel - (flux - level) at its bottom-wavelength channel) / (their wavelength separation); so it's -1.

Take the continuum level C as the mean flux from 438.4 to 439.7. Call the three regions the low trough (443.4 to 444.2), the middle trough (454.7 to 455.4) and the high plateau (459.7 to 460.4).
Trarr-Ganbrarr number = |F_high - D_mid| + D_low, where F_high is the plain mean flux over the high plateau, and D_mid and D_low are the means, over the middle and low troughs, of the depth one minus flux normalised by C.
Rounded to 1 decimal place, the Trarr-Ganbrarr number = 28.0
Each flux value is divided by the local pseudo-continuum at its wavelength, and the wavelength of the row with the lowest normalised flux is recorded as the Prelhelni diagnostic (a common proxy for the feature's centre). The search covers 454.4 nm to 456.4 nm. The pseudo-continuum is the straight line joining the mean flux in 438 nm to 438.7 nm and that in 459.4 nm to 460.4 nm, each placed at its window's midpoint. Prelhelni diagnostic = 454.80 nm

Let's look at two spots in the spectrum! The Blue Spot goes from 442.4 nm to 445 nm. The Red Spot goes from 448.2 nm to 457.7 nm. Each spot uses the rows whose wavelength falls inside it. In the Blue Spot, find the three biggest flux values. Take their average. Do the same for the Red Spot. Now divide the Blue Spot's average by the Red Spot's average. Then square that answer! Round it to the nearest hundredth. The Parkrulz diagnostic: 0.75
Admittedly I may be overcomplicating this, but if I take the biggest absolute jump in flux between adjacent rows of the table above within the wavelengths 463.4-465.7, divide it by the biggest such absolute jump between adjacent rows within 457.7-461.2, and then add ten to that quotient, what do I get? 10.8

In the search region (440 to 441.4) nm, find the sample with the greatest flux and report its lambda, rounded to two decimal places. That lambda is 441.05 nm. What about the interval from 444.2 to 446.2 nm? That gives 444.55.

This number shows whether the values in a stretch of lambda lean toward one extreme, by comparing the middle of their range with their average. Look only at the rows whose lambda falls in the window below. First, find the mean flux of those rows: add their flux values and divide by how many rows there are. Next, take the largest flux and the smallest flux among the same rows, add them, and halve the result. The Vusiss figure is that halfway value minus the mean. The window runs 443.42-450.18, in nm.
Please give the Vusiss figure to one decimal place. -1.0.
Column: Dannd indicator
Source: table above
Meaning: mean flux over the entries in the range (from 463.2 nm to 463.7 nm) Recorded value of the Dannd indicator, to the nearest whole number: 30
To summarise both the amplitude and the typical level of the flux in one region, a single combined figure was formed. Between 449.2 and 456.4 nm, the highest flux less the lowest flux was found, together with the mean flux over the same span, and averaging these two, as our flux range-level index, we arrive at 18.86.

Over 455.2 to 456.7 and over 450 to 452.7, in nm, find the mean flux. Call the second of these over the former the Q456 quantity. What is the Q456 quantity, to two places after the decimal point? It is 1.01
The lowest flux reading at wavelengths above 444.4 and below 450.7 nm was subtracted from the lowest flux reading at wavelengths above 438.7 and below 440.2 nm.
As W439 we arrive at 2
